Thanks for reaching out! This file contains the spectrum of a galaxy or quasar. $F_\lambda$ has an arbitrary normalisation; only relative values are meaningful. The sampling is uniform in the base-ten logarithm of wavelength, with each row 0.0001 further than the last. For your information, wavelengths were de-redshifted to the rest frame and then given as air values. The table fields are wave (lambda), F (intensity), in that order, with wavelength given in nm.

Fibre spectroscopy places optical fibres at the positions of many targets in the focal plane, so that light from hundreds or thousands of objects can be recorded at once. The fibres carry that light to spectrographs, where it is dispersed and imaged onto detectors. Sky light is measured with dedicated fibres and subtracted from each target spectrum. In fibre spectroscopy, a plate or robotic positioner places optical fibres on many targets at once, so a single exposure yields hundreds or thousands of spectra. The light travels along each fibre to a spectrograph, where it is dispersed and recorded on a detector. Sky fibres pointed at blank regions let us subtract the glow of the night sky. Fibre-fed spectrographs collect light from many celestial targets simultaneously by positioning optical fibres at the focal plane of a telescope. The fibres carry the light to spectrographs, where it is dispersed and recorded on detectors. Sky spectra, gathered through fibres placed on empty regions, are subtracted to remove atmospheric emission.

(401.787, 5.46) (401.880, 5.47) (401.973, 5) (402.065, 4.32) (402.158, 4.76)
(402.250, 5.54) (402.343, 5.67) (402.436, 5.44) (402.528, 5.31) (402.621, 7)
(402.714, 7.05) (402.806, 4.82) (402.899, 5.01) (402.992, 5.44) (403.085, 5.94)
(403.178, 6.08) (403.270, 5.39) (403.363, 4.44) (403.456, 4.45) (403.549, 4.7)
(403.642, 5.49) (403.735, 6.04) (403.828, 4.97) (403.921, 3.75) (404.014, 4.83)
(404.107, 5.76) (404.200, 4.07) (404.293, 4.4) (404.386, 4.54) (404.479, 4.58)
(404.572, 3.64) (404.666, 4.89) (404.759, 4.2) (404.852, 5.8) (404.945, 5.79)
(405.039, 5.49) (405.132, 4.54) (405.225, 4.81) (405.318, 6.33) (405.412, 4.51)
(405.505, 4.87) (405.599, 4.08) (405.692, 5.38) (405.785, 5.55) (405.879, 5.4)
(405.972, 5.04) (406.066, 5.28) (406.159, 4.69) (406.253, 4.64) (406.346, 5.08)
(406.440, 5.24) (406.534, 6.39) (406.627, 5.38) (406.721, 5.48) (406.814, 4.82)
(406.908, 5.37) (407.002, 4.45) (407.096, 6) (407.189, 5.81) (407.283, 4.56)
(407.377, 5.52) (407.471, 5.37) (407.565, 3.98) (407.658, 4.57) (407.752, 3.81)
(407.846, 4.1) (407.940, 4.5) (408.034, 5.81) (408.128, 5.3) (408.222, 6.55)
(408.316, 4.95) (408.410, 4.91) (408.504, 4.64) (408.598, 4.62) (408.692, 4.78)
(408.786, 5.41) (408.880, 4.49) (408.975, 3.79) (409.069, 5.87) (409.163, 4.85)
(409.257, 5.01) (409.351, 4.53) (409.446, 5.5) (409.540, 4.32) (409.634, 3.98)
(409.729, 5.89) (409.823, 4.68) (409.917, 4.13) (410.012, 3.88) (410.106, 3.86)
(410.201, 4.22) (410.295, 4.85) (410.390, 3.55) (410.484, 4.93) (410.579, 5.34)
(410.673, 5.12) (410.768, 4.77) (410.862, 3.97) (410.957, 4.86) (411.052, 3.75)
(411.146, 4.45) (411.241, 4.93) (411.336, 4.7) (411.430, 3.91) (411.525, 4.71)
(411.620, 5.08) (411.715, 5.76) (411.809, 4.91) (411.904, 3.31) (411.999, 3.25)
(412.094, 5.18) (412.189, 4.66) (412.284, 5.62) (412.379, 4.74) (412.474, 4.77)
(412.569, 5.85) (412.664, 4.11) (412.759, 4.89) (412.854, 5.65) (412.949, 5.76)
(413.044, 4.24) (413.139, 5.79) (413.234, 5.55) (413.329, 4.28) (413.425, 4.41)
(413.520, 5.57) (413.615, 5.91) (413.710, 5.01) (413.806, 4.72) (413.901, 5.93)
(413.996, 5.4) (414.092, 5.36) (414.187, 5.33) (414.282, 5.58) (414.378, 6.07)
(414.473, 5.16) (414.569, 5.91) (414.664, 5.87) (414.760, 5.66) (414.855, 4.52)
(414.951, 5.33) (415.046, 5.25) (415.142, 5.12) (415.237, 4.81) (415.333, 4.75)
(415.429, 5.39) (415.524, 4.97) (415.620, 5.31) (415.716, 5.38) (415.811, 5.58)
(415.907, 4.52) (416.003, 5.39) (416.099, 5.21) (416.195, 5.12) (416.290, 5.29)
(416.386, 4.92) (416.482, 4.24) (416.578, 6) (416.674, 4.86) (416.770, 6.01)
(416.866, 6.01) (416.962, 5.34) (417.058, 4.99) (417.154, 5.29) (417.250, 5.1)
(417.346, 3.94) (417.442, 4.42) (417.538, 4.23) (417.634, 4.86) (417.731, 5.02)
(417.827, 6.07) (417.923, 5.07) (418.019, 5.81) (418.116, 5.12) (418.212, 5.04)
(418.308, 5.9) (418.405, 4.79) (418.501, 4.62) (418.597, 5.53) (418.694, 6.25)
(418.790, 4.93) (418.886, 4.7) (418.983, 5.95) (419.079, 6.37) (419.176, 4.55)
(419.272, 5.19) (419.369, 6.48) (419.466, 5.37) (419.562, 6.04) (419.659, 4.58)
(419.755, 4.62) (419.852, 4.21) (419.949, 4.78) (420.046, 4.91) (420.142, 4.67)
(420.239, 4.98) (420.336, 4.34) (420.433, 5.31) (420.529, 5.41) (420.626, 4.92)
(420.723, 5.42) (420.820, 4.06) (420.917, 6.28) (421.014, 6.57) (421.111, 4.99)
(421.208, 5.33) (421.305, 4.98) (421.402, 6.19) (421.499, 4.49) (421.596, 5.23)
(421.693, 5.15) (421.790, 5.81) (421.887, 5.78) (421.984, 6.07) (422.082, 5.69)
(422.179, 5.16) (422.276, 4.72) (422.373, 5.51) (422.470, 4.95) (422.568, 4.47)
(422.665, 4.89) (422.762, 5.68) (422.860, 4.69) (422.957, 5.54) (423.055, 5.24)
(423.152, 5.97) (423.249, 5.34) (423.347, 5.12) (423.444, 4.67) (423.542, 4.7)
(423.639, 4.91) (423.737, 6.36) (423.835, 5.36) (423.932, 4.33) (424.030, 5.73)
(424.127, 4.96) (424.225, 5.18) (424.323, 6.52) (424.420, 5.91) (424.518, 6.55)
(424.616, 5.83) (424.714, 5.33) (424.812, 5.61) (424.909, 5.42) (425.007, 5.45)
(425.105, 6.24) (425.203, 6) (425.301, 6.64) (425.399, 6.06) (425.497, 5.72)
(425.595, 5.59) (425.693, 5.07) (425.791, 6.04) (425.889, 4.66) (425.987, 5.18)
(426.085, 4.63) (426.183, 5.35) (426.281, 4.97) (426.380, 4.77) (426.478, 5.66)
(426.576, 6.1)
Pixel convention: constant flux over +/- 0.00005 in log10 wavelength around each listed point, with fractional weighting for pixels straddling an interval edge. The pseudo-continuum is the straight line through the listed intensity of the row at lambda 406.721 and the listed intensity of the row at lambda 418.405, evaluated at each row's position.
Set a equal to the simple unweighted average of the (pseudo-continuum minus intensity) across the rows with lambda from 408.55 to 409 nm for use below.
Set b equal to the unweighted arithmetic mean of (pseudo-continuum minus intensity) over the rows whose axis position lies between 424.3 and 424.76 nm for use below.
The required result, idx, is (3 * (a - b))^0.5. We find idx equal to 2.6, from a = 0.7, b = -1.6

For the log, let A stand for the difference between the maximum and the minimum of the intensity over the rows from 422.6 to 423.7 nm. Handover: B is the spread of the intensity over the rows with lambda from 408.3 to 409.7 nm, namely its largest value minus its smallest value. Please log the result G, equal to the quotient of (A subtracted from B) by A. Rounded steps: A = 1.30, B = 2.1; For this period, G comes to 0.60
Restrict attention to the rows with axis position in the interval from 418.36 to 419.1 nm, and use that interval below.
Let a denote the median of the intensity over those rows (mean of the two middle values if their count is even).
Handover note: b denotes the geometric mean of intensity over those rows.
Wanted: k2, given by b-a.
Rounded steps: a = 5.2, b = 5.4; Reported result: 0.12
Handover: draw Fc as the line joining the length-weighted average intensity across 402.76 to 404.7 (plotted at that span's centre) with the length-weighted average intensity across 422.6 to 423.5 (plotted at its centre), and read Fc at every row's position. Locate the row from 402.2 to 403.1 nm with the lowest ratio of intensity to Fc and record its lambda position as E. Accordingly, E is 402.806 nm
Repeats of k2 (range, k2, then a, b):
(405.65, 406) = -0.05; 5.4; 5.3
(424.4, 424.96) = 0.04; 5.7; 5.8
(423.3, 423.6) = 0.13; 4.7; 4.8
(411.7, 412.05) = 0.07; 4.1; 4.2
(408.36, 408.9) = 0.09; 4.7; 4.8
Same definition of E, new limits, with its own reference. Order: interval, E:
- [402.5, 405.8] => 404.572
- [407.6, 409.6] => 408.975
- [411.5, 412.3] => 411.999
